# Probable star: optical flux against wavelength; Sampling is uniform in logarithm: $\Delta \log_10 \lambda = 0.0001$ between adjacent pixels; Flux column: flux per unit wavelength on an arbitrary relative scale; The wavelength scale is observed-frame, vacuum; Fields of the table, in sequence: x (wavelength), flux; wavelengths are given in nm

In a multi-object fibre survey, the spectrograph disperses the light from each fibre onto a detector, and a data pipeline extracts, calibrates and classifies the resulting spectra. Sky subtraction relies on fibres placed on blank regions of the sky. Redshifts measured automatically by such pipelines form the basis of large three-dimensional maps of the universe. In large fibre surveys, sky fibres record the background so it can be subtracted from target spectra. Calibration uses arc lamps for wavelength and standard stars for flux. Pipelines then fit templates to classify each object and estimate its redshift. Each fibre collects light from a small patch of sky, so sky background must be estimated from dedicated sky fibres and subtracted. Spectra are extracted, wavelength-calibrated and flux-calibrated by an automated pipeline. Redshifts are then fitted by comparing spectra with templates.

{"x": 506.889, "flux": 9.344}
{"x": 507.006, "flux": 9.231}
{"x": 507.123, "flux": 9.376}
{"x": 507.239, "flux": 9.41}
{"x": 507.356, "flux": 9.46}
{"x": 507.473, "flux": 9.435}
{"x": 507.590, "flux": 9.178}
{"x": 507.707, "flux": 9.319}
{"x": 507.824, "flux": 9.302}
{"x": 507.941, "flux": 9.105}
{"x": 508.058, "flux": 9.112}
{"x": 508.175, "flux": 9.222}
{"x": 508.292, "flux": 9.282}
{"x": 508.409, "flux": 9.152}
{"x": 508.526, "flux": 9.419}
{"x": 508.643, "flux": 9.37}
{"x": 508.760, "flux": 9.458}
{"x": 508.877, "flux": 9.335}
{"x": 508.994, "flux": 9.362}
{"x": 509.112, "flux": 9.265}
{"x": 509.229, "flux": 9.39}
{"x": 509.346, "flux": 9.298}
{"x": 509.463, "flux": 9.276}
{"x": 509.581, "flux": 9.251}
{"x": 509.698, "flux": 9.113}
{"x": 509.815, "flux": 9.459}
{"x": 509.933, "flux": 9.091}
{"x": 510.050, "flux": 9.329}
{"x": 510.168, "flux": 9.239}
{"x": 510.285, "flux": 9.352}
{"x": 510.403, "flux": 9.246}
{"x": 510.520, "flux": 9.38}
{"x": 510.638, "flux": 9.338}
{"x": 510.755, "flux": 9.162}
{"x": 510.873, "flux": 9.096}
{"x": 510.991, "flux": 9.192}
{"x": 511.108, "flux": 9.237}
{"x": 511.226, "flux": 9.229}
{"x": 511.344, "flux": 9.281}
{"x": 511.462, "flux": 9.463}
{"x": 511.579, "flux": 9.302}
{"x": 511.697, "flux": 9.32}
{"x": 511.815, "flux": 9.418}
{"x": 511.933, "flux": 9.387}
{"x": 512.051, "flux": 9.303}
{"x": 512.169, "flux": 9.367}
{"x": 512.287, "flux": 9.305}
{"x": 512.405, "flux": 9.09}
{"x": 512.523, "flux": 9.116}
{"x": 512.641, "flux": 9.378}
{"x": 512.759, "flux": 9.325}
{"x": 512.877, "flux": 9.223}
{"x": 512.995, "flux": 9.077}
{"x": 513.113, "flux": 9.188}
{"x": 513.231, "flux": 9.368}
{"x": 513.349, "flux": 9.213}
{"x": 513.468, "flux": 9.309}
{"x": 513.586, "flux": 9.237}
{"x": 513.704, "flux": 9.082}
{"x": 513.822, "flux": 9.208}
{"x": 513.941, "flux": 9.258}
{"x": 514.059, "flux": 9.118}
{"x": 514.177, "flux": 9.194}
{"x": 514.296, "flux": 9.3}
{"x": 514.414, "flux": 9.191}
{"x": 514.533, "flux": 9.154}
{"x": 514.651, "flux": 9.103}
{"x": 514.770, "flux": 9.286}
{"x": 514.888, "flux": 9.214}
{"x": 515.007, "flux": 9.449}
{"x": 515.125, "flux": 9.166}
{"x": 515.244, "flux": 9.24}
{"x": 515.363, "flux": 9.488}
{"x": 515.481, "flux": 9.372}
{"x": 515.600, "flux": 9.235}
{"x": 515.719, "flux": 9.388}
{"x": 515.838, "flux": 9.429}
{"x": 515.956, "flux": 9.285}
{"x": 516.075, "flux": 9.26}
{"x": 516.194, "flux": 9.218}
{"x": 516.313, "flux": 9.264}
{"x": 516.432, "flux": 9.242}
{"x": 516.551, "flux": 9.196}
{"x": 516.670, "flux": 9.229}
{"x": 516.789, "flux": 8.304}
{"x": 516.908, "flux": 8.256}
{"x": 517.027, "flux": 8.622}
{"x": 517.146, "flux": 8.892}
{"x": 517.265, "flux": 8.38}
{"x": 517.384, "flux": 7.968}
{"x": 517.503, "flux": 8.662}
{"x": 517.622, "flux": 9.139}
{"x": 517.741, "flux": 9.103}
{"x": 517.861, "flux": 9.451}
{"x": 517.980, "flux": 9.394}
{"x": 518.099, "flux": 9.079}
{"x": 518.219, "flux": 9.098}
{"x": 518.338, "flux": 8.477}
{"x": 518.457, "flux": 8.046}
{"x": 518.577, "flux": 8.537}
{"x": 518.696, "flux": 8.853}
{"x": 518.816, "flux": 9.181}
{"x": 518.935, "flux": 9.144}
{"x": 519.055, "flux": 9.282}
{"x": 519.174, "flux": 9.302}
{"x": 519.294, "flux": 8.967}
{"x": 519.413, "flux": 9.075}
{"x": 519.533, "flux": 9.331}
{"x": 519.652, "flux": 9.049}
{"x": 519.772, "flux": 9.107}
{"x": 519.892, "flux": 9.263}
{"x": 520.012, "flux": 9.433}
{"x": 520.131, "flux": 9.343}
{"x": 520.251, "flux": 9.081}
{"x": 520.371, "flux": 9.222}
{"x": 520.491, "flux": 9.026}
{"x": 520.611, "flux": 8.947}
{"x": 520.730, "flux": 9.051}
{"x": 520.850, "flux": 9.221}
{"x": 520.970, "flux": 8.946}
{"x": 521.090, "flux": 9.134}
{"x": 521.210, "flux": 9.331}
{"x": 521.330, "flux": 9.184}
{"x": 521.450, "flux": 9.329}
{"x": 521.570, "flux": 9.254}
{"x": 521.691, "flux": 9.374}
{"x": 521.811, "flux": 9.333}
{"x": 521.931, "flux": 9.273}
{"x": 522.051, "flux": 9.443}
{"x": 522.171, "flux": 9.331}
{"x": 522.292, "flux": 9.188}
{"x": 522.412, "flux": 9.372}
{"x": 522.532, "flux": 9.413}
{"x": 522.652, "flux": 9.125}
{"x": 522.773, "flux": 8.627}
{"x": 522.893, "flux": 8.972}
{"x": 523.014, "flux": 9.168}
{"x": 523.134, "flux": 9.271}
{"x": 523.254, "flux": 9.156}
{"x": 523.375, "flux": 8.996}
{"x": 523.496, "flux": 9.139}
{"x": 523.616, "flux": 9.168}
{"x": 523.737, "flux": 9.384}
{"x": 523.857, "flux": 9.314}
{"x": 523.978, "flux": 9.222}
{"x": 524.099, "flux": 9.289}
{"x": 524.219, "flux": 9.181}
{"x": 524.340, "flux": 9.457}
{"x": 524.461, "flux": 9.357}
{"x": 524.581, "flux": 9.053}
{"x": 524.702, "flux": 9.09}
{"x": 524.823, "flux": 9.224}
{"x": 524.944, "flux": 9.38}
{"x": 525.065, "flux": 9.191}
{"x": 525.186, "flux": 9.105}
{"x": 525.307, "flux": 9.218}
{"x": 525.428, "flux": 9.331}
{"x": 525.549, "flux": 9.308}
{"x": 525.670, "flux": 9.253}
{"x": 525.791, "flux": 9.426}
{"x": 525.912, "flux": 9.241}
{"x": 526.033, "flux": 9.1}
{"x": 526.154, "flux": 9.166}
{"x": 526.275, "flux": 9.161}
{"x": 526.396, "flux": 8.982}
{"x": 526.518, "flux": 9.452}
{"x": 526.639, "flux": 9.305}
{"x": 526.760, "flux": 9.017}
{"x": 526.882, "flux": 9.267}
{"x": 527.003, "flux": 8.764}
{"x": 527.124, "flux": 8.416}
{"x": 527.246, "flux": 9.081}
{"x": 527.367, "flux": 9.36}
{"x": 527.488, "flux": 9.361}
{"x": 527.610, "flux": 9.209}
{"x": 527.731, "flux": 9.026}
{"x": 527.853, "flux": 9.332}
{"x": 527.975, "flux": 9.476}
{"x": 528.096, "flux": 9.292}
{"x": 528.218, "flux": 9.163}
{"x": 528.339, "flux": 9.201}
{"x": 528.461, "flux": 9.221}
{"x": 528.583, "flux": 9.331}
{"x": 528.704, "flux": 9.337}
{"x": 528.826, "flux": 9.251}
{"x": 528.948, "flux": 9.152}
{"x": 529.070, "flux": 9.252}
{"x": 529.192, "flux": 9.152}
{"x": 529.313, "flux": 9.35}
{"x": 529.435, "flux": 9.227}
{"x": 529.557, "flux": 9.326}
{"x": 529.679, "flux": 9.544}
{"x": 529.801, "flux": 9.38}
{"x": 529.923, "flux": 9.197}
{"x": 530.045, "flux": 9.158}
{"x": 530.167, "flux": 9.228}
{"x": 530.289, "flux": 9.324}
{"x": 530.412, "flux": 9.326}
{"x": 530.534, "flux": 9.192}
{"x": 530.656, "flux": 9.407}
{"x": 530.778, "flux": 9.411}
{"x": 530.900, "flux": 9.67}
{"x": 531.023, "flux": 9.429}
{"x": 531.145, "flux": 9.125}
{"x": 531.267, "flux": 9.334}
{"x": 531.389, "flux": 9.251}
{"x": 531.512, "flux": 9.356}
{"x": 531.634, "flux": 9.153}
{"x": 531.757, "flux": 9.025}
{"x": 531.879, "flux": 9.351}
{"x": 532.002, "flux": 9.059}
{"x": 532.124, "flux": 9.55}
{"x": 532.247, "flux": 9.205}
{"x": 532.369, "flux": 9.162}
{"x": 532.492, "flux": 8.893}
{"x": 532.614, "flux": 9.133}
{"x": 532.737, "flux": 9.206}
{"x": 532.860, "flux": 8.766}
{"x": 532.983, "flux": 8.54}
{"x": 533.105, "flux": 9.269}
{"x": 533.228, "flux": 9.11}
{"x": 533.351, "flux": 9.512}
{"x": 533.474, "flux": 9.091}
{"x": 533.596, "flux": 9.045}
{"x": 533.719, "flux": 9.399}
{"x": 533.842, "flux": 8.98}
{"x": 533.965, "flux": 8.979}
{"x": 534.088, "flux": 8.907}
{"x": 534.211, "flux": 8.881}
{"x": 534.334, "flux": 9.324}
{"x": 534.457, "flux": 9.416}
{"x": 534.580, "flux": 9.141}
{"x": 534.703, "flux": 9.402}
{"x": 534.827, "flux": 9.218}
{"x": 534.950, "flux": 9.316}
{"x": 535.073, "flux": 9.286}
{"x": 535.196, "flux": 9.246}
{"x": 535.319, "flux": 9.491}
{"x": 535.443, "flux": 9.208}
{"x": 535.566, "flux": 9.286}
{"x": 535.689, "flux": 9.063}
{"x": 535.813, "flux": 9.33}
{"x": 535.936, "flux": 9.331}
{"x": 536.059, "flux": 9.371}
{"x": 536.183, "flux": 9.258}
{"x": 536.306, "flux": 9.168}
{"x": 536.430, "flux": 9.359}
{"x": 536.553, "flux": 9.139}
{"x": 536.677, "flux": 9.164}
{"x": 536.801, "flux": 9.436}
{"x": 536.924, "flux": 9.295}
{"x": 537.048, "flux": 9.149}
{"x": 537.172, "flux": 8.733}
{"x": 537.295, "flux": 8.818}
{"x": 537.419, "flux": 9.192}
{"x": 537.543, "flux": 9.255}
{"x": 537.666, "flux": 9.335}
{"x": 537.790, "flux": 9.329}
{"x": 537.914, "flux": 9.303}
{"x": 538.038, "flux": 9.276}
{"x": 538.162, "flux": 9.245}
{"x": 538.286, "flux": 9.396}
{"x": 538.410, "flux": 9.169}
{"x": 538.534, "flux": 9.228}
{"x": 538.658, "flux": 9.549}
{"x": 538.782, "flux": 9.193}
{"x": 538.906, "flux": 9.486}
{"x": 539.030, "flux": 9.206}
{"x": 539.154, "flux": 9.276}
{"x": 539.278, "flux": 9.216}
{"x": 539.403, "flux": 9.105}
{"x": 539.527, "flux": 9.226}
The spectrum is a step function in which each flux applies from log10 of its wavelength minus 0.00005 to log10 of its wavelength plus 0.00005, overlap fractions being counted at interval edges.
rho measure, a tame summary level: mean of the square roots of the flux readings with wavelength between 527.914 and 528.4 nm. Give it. 3.05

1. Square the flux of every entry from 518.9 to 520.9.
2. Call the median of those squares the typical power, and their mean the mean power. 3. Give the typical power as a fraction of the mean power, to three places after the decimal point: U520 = 0.995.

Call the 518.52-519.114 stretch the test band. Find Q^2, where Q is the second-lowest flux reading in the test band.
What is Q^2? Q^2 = 78.4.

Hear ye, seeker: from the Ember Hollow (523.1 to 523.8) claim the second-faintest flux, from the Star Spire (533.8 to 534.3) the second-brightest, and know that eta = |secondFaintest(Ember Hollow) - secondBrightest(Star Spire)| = 0.16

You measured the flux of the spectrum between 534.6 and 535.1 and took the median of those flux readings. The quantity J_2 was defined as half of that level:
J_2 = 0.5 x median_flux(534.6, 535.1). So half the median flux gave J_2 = 4.65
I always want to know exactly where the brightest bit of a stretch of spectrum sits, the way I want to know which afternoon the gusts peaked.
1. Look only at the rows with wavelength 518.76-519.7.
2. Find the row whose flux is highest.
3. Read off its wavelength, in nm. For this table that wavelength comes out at 519.533 nm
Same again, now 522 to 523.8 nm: 522.051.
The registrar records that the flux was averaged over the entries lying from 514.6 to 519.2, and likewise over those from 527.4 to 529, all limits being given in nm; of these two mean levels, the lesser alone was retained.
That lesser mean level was 9.03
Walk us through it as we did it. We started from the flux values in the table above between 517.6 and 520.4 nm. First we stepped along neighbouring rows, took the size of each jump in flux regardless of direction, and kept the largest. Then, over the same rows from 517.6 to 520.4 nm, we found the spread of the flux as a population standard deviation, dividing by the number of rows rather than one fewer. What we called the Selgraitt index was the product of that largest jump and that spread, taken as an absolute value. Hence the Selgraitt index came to 0.20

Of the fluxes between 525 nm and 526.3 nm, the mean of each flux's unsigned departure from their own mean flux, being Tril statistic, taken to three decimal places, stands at 0.077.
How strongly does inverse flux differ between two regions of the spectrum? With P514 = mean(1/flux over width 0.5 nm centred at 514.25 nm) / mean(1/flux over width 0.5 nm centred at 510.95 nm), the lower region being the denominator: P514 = 1.00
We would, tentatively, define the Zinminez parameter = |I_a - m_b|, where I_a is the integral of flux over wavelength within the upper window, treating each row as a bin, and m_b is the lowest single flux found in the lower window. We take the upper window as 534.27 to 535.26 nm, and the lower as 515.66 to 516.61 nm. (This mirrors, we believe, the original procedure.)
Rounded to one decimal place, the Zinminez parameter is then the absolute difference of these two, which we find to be 0.0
